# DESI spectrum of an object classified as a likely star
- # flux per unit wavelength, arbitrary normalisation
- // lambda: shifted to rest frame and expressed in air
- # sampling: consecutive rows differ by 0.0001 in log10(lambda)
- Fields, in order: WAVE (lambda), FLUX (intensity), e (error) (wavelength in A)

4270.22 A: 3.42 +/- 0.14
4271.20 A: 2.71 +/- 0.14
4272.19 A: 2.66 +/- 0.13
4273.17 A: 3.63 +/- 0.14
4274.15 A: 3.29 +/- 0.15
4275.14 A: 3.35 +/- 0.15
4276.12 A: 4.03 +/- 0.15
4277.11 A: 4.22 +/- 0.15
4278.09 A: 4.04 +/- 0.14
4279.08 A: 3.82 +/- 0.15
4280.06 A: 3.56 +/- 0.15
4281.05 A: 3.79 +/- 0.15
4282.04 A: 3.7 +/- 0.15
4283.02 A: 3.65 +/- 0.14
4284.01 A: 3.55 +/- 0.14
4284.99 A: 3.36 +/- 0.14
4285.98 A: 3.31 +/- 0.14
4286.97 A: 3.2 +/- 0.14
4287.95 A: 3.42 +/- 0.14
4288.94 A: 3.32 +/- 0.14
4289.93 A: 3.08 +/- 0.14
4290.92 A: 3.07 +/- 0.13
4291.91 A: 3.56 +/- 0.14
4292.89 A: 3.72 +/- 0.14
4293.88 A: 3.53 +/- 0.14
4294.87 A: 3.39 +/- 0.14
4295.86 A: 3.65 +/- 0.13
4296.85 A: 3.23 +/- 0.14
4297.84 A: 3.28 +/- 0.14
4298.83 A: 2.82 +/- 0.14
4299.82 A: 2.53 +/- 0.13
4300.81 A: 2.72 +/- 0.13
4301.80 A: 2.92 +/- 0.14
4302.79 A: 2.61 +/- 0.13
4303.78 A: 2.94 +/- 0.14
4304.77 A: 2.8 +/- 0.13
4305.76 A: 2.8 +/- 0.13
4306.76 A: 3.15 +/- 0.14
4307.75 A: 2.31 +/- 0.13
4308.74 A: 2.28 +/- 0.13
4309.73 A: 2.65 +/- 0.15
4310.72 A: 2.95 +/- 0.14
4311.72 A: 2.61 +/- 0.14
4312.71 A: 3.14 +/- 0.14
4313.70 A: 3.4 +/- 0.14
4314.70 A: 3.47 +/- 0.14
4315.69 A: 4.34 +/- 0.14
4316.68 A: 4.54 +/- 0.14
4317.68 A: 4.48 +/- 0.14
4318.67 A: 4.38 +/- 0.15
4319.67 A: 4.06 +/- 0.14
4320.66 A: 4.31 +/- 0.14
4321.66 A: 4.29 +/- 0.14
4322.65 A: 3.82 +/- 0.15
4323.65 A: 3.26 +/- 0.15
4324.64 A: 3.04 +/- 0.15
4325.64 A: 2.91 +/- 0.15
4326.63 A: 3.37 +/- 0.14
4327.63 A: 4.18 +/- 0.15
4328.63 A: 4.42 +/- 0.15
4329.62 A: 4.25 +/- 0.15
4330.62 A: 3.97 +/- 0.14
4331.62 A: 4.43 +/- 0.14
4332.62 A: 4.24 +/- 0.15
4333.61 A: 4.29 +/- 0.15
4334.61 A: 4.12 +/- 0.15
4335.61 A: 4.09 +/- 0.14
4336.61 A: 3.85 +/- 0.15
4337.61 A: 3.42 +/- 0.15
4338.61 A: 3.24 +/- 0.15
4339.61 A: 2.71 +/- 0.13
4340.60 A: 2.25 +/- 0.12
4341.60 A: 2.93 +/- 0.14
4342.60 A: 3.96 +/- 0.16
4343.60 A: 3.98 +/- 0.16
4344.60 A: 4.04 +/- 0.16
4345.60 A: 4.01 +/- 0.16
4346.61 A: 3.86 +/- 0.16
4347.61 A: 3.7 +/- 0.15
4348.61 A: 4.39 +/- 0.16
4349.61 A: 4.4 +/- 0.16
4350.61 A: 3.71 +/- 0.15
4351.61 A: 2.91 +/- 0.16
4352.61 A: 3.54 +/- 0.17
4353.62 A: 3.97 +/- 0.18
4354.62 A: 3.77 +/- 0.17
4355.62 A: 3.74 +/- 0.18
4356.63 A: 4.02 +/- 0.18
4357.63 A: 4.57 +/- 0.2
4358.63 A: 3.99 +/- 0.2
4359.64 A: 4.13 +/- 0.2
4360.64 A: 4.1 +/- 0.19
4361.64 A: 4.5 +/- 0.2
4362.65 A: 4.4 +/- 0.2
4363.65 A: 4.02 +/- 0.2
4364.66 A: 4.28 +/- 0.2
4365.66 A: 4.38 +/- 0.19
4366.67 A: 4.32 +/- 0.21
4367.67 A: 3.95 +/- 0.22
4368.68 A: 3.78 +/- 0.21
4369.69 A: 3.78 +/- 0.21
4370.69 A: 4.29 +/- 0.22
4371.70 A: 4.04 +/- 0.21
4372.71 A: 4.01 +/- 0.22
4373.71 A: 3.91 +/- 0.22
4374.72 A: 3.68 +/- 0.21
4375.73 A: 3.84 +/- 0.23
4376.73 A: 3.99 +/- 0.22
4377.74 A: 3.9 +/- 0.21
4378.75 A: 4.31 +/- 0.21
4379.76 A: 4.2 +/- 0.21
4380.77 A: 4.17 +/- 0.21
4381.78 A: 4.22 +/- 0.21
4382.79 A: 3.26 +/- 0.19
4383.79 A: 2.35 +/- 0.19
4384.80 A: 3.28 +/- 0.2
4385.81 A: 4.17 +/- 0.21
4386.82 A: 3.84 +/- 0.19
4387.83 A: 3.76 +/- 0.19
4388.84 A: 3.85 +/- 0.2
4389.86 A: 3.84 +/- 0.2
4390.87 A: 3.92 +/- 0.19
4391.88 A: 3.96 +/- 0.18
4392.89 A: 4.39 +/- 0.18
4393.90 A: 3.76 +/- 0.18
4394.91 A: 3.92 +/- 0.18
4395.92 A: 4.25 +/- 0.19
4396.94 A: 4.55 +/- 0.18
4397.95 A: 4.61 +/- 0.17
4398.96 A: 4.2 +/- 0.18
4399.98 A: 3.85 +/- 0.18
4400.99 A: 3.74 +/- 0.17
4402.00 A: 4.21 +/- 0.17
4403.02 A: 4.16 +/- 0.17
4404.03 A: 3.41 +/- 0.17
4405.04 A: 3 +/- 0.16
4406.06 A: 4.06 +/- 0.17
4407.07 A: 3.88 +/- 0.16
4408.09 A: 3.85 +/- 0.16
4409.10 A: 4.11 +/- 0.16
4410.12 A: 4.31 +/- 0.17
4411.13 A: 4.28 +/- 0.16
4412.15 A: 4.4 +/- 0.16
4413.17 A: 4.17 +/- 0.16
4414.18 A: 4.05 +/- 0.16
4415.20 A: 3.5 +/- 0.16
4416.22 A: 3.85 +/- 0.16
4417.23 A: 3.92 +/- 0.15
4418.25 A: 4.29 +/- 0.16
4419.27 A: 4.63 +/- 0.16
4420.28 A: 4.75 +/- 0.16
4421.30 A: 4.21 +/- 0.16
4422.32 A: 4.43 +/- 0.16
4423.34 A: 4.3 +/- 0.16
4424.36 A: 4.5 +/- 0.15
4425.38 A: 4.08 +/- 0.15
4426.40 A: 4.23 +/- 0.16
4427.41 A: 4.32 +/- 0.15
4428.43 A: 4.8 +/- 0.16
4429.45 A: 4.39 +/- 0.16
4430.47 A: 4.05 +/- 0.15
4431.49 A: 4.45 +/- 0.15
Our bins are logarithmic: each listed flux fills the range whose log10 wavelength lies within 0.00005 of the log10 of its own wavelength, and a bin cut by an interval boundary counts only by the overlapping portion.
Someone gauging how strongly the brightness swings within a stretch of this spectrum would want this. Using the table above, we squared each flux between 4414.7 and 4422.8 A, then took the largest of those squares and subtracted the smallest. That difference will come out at 10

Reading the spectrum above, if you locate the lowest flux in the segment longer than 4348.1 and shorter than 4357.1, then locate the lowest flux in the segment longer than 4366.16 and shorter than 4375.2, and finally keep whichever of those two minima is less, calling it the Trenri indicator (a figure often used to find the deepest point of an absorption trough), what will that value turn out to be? 2.9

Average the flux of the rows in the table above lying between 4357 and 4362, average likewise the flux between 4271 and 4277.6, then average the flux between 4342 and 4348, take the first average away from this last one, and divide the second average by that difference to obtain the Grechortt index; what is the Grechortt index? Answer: -10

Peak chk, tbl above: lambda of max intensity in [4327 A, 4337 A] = 4331.62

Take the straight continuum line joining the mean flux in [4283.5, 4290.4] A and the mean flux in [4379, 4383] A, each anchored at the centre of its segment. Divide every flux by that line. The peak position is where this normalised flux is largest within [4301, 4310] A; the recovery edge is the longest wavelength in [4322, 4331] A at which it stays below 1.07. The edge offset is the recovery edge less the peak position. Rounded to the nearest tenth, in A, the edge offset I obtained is 19.9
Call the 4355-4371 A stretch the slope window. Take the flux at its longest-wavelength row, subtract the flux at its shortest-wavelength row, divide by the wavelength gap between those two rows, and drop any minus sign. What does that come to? 0.04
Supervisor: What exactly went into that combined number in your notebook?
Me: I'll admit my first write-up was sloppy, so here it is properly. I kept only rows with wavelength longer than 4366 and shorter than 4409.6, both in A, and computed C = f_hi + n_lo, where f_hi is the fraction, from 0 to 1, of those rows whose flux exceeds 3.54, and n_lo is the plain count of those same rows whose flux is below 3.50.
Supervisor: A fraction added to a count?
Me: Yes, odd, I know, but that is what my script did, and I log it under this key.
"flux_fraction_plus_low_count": 5.9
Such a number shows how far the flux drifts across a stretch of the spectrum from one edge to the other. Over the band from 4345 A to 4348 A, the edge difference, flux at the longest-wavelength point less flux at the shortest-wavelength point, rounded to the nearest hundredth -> -0.31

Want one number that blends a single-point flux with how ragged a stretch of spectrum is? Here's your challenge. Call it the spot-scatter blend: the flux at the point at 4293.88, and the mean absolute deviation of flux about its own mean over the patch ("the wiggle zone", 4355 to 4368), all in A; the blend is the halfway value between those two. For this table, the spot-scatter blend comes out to 1.87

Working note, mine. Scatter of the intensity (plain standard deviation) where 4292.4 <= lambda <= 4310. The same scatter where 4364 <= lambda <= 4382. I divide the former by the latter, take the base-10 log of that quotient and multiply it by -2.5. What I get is -0.75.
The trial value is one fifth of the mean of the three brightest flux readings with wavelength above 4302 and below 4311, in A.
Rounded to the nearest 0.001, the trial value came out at 0.603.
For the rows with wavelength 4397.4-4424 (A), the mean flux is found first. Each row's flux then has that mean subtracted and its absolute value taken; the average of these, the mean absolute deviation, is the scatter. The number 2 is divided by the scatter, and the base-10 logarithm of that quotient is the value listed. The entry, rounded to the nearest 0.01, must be 0.83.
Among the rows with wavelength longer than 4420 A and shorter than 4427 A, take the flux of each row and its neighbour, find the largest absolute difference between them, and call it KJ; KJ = 0.54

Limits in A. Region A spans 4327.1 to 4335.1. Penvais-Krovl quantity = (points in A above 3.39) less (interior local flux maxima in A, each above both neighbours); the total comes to 5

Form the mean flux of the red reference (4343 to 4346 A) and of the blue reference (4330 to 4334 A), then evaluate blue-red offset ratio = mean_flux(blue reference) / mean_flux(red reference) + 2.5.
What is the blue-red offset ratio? 3.56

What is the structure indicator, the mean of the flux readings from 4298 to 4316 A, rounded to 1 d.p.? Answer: 2.9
